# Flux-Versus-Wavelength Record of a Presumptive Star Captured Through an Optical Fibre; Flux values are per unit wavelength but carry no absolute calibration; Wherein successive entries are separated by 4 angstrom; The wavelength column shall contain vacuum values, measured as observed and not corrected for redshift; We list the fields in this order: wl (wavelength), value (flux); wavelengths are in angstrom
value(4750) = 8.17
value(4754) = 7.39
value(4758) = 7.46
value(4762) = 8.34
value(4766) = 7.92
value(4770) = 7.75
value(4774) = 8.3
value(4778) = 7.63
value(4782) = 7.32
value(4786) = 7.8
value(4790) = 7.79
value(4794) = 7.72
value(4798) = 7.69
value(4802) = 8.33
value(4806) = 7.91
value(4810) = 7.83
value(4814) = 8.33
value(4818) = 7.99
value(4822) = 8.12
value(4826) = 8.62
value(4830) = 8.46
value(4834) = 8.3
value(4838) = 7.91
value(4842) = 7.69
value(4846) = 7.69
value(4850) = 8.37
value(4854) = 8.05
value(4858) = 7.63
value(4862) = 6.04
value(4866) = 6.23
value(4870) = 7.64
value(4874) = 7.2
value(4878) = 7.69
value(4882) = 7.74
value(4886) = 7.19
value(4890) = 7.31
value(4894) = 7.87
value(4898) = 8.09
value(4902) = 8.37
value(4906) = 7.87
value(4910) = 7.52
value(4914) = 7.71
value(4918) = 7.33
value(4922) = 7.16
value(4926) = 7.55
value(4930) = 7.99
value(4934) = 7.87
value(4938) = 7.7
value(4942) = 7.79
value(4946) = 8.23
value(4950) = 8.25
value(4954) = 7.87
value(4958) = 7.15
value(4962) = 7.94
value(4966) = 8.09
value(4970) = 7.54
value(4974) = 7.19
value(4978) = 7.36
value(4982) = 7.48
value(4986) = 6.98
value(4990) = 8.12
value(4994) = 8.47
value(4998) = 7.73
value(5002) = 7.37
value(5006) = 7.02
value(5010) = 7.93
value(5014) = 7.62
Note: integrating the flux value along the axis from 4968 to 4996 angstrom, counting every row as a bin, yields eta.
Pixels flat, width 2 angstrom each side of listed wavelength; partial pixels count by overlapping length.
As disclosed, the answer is 213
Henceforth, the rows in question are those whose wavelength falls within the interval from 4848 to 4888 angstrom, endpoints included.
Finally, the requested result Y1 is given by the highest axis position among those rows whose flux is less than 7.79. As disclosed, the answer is 4886 angstrom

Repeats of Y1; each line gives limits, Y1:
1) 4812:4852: 4846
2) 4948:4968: 4958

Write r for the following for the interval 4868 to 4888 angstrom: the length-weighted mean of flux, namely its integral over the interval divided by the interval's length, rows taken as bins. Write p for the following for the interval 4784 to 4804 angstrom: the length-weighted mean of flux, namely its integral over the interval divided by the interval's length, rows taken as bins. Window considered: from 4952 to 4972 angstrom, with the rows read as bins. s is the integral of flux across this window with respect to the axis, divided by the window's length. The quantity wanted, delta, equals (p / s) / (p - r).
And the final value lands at 2.7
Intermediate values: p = 7.87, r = 7.49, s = 7.7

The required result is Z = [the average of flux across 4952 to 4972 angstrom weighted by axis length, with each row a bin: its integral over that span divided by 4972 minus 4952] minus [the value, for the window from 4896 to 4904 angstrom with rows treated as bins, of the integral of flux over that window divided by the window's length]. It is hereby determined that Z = -0.51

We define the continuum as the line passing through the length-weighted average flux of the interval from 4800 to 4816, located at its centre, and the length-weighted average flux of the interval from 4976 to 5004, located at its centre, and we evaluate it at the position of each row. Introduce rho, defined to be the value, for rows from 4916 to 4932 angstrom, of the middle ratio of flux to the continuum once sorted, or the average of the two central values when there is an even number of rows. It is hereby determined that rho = 0.95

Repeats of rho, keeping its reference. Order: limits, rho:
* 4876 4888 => 0.97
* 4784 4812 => 0.96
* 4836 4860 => 0.97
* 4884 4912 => 1.00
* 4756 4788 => 0.95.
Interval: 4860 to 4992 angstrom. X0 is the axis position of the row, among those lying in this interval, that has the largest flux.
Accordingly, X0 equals 4902 angstrom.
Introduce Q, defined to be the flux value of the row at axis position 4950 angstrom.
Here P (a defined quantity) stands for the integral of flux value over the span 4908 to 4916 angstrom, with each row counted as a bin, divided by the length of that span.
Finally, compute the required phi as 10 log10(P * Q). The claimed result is 17.98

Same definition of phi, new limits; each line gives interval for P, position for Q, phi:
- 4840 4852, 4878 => 17.84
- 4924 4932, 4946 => 18.06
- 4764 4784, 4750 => 18.03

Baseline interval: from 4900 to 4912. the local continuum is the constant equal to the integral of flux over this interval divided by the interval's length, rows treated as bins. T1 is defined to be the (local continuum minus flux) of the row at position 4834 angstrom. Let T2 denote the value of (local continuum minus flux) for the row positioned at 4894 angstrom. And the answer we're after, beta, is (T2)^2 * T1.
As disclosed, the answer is -0.001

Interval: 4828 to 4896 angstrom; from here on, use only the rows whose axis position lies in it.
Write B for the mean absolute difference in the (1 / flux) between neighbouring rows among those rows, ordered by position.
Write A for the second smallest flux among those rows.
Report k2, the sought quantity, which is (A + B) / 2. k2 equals 3.12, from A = 6.23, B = 0.0089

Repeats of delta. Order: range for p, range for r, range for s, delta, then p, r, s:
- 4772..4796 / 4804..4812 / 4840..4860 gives -8.9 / 7.76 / 7.87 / 7.9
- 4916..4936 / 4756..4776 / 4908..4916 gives -2.7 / 7.58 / 7.95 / 7.6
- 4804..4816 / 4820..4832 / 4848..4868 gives -2.9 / 8.02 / 8.40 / 7.3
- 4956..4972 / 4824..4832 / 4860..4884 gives -1.3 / 7.68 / 8.54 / 7.1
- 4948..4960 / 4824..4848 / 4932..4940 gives -2.8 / 7.76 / 8.11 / 7.8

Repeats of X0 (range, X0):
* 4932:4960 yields 4950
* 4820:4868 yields 4826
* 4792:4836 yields 4826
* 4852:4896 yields 4854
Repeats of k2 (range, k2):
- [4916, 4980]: 3.58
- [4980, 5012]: 3.52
